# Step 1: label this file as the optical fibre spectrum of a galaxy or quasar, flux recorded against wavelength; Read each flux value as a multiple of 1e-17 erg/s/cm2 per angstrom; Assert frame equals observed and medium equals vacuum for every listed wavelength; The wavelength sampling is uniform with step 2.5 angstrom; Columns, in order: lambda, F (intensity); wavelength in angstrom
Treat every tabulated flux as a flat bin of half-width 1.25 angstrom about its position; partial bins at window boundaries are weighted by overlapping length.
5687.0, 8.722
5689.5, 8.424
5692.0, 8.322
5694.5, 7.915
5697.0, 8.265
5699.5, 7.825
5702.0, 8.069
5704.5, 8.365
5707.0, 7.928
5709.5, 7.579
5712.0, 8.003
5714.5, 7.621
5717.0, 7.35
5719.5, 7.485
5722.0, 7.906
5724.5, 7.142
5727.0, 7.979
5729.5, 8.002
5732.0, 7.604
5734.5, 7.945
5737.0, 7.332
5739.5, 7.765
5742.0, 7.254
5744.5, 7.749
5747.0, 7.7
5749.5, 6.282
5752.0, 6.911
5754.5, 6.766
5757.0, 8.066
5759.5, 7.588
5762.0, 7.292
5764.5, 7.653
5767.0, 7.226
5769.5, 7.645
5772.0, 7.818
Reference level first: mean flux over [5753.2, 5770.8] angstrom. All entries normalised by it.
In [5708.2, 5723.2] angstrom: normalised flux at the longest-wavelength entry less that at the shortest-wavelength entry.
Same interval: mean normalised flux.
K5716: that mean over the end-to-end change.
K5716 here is 23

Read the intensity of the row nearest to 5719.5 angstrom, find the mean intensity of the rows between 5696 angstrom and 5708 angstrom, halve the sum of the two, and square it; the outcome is 61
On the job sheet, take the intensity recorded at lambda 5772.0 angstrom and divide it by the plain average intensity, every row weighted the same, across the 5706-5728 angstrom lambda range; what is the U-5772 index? 1.02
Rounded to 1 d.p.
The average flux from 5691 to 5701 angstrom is 8.1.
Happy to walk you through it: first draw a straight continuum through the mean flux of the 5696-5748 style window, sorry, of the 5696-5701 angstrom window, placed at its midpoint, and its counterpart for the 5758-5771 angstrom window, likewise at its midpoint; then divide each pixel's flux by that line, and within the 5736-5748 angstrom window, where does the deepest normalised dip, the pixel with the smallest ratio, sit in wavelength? 5742.0 angstrom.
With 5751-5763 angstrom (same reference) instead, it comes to 5754.5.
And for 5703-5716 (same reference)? 5709.5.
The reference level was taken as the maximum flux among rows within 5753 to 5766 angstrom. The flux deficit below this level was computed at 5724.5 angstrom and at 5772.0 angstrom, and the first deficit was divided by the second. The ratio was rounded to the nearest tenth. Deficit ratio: 3.7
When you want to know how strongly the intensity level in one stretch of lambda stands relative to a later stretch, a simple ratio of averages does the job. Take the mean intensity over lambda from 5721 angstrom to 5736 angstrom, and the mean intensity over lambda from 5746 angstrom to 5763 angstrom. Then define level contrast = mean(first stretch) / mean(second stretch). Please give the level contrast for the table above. 1.07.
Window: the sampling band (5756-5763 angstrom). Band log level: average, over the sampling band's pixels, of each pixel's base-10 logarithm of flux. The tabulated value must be 0.883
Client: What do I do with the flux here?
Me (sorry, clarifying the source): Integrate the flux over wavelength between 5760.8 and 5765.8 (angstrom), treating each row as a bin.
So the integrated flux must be 37.4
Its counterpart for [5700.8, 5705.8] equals 41.1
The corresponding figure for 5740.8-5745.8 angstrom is 37.5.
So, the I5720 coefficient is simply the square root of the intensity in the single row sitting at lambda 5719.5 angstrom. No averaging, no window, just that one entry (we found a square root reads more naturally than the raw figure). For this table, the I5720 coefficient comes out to 2.74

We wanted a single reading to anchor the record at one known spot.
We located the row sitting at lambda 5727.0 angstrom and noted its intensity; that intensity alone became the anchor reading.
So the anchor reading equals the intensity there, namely 7.979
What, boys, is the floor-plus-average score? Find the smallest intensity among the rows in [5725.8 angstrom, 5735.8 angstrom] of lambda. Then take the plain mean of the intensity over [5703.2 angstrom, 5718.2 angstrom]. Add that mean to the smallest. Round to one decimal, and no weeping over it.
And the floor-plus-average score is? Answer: 15.4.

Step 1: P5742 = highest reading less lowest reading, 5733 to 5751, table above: 1.7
